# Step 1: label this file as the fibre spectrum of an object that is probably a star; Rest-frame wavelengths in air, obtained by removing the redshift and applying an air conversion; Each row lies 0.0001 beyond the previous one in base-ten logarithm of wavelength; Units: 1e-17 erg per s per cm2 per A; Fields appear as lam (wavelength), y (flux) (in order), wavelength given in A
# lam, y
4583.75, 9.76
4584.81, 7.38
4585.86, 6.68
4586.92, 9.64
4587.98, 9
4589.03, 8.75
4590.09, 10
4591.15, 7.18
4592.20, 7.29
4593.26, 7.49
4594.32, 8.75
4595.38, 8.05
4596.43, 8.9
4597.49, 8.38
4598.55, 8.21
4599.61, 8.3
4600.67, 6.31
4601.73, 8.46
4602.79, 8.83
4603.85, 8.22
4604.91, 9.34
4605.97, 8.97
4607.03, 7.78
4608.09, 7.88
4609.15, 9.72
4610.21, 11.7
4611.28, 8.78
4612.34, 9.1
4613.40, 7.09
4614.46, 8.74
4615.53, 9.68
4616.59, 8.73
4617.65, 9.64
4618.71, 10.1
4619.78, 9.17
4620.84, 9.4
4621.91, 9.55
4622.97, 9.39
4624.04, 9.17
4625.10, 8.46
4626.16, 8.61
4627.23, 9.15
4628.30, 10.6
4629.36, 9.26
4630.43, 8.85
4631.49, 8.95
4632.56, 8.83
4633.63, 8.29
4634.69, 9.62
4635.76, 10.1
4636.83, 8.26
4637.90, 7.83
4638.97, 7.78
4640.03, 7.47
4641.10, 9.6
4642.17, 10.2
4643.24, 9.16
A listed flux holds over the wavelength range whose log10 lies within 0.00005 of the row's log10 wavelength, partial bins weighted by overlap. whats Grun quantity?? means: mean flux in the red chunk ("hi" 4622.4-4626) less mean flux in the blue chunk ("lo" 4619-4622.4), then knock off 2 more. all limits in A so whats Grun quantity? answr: -2.4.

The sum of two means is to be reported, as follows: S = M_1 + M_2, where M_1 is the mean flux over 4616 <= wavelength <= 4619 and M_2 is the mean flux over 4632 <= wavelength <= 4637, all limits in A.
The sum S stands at 18.5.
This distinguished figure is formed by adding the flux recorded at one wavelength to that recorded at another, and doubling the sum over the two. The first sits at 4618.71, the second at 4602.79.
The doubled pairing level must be 38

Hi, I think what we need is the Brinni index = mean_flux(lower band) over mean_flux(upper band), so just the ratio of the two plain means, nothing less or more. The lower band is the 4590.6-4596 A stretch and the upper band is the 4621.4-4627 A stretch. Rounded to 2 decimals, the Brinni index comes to 0.86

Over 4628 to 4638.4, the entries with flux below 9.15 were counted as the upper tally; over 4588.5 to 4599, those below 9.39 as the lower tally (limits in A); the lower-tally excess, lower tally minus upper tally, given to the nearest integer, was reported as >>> 3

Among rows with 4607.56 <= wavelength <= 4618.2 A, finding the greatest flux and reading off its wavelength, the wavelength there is 4610.21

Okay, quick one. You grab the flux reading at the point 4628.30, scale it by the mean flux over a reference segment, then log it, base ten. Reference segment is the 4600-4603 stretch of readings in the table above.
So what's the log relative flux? 0.13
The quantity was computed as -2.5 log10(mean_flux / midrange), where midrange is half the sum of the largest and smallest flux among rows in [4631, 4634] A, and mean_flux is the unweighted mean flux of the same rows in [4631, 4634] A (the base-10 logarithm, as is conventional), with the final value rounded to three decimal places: -0.009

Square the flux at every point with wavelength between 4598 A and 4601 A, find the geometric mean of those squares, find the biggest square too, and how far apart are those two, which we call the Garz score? 12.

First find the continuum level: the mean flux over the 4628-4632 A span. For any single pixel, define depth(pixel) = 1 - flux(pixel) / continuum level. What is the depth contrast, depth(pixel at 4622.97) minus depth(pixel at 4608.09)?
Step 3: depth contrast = -0.16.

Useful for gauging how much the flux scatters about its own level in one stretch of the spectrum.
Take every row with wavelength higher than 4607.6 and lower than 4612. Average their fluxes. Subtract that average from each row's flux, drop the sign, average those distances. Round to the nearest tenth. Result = 1.2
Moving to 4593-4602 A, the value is 0.5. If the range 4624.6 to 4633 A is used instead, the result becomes 0.4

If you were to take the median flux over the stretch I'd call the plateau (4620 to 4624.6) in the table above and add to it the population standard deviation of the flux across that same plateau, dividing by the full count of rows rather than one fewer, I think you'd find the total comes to 9.5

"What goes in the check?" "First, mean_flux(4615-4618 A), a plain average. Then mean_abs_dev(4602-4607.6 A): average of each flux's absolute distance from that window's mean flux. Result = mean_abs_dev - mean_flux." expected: -8.85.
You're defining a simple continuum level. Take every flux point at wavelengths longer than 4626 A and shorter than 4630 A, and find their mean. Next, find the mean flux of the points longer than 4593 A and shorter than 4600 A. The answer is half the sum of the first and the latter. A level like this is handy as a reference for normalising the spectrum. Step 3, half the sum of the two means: 8.9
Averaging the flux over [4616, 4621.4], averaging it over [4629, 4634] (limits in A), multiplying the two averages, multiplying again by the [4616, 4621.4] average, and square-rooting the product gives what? 28.0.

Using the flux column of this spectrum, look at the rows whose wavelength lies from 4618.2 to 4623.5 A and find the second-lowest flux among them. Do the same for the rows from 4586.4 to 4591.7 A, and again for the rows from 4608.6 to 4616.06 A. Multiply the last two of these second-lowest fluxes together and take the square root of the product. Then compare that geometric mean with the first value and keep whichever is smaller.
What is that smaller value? 8.7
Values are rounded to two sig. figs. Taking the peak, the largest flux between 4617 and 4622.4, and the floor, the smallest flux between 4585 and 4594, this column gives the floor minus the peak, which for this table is -3.4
